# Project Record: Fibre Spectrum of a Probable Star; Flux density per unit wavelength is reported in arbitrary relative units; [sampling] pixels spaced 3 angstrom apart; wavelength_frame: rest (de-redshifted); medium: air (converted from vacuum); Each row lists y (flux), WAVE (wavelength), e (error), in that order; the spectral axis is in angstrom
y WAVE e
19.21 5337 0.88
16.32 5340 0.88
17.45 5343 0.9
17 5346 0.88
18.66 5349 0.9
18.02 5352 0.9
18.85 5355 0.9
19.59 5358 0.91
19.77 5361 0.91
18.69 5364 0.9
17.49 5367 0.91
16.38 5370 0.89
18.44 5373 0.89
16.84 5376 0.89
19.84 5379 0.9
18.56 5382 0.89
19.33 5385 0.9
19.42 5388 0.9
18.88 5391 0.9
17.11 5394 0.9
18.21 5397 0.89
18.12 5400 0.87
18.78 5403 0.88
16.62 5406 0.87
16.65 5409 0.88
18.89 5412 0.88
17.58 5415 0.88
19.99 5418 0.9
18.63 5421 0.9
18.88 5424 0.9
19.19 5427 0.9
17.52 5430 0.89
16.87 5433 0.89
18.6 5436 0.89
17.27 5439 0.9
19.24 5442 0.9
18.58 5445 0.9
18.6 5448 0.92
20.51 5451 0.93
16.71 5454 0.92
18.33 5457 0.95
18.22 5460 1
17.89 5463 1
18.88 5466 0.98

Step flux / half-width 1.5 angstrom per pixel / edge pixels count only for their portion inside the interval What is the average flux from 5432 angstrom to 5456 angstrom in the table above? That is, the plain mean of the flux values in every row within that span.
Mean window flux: 18.3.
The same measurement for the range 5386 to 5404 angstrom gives 18.4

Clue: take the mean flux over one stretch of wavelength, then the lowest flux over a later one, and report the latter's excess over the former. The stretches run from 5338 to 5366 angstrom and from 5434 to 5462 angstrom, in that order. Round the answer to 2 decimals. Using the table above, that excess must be -1.55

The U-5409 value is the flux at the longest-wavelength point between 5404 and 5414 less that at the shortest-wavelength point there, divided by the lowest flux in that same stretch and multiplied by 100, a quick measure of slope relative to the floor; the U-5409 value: 14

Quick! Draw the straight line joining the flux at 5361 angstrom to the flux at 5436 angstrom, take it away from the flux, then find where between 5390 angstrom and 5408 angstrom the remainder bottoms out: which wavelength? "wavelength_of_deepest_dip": 5406 angstrom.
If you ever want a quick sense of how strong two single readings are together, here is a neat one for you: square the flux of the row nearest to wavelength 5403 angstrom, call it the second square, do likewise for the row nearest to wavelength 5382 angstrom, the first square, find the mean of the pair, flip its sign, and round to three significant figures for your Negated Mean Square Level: -349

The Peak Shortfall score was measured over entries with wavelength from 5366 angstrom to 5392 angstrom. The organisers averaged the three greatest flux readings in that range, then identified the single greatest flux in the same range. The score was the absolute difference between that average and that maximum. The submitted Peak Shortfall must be 0.31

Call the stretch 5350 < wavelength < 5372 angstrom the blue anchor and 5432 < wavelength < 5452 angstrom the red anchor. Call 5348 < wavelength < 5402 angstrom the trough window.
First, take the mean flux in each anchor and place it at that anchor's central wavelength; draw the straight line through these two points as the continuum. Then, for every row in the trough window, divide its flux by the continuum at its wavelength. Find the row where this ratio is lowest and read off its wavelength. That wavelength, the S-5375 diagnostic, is 5370 angstrom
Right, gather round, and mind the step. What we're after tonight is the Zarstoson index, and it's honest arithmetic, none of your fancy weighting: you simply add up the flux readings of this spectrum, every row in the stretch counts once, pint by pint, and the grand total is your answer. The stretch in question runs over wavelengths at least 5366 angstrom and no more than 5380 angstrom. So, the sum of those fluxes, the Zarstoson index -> 89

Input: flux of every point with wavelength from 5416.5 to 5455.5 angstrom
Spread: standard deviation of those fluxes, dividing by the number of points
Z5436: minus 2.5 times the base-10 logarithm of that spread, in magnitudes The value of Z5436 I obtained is -0.106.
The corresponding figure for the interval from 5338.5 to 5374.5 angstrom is -0.101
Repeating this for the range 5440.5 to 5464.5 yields -0.019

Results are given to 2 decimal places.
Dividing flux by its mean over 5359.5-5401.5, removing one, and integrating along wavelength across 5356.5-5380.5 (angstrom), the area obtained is 0.02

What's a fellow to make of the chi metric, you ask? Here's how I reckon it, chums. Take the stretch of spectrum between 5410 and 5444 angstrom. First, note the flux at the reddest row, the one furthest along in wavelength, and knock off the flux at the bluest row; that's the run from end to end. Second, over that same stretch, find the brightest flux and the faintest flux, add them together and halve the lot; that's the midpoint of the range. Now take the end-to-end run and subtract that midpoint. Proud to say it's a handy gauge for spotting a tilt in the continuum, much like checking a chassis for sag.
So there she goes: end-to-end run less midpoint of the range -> -18.1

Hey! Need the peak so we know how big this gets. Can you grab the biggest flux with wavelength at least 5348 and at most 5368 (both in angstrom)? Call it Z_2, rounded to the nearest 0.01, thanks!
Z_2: 19.77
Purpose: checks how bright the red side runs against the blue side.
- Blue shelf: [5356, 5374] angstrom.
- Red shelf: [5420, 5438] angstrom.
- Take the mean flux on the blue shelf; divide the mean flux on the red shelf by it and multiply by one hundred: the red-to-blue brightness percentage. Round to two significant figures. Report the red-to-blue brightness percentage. 99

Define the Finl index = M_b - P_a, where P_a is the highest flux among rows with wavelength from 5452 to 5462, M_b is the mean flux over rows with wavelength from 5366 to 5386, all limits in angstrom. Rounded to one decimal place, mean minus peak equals -0.2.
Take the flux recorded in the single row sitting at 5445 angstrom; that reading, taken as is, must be 18.58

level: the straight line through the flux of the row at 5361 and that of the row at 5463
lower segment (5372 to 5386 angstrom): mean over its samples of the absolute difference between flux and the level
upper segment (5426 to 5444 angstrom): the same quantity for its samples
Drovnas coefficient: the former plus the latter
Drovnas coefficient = 1.9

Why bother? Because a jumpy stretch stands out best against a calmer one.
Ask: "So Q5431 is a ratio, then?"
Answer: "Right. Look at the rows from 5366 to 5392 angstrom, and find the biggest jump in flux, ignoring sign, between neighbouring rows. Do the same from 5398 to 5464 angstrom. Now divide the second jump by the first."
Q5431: 1.3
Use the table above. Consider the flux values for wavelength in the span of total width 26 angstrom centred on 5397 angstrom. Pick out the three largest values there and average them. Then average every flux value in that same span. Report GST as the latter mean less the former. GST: -1.1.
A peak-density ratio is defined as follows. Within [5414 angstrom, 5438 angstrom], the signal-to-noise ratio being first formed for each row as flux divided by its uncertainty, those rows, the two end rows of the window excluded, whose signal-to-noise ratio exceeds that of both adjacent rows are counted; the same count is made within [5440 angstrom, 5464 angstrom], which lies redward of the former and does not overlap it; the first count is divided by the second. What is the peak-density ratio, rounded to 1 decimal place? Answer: 1.0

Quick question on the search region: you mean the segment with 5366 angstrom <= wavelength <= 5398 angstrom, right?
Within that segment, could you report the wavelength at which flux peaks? 5379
